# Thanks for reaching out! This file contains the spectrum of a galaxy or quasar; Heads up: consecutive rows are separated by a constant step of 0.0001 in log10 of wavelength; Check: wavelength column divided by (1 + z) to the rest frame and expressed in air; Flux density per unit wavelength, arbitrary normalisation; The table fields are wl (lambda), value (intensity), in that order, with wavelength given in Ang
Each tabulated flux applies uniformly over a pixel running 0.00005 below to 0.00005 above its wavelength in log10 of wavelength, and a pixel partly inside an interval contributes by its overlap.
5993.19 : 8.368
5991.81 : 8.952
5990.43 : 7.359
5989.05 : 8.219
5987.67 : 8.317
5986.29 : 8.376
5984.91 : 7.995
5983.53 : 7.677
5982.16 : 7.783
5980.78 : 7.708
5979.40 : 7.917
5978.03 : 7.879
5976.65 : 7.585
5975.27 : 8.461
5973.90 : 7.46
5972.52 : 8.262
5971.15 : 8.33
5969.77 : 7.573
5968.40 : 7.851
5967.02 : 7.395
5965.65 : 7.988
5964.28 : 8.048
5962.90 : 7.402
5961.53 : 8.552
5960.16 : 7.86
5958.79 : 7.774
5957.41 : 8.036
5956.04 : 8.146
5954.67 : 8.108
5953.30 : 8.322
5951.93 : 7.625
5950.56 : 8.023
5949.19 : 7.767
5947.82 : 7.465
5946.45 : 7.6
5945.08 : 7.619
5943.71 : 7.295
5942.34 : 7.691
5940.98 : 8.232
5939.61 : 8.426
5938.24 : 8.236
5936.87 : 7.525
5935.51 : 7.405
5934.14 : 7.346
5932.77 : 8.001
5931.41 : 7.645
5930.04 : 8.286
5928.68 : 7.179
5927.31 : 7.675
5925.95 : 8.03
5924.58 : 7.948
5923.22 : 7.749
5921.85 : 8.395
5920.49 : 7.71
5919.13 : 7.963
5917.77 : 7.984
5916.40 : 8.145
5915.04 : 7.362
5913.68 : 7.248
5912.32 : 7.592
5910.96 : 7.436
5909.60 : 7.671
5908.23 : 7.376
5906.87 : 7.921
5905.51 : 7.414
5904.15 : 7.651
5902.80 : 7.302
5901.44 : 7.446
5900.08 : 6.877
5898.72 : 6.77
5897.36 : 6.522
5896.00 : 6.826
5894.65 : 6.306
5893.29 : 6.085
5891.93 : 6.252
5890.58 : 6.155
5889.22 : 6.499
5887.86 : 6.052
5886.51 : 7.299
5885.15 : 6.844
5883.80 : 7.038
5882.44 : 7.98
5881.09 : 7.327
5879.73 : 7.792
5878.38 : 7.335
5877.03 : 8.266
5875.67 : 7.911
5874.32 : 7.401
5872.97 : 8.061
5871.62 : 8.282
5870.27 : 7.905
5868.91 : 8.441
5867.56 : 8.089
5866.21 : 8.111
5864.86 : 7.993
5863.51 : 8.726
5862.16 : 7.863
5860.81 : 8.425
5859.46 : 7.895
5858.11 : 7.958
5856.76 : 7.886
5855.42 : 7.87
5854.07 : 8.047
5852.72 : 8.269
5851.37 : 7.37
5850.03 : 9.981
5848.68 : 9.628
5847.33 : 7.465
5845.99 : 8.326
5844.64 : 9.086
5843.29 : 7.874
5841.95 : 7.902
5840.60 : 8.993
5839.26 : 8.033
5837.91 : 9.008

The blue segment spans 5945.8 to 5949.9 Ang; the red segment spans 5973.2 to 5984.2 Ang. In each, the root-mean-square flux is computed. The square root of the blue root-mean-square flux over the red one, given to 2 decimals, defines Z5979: 0.99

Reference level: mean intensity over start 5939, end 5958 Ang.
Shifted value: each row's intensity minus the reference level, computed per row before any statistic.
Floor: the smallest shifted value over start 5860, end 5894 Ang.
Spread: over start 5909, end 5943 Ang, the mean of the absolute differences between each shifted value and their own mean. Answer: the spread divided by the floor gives -0.2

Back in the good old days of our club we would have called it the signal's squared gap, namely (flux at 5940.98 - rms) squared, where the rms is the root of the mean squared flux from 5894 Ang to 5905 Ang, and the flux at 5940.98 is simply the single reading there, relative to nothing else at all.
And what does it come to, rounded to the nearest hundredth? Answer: 1.58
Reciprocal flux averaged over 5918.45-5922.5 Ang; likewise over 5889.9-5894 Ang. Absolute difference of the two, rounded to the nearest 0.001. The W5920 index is 0.037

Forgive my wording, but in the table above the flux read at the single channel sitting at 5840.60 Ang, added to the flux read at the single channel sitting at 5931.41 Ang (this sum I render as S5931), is 16.6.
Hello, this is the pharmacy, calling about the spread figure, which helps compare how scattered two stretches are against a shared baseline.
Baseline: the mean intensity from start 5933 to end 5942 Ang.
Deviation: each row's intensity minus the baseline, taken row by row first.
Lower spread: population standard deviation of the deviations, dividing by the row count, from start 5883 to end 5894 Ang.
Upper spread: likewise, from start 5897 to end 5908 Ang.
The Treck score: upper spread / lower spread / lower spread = 2.23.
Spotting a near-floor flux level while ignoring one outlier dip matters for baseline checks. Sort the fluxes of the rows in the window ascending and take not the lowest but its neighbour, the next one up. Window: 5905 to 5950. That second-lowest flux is 7.248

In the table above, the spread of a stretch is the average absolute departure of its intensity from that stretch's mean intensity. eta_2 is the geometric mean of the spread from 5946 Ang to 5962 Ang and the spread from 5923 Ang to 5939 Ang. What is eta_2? 0.27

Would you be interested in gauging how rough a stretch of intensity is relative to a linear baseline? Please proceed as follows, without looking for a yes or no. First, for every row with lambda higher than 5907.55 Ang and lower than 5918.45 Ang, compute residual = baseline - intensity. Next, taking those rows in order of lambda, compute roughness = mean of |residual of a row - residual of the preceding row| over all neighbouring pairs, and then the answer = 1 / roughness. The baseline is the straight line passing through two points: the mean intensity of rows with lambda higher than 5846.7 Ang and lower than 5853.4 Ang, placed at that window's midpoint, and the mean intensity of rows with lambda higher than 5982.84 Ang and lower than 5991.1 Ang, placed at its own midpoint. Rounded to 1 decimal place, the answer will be 3.3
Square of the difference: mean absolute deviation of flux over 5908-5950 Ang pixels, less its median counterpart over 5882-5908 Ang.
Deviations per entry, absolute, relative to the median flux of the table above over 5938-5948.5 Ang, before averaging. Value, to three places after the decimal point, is 0.276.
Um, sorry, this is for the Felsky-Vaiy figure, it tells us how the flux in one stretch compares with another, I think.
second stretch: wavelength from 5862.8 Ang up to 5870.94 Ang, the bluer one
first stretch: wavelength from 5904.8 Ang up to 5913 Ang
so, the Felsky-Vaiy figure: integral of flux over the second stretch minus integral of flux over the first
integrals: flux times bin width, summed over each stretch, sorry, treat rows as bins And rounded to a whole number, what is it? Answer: 5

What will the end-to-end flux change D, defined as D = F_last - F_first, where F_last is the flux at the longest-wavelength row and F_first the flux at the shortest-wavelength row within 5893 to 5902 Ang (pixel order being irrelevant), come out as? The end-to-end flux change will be 1.4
